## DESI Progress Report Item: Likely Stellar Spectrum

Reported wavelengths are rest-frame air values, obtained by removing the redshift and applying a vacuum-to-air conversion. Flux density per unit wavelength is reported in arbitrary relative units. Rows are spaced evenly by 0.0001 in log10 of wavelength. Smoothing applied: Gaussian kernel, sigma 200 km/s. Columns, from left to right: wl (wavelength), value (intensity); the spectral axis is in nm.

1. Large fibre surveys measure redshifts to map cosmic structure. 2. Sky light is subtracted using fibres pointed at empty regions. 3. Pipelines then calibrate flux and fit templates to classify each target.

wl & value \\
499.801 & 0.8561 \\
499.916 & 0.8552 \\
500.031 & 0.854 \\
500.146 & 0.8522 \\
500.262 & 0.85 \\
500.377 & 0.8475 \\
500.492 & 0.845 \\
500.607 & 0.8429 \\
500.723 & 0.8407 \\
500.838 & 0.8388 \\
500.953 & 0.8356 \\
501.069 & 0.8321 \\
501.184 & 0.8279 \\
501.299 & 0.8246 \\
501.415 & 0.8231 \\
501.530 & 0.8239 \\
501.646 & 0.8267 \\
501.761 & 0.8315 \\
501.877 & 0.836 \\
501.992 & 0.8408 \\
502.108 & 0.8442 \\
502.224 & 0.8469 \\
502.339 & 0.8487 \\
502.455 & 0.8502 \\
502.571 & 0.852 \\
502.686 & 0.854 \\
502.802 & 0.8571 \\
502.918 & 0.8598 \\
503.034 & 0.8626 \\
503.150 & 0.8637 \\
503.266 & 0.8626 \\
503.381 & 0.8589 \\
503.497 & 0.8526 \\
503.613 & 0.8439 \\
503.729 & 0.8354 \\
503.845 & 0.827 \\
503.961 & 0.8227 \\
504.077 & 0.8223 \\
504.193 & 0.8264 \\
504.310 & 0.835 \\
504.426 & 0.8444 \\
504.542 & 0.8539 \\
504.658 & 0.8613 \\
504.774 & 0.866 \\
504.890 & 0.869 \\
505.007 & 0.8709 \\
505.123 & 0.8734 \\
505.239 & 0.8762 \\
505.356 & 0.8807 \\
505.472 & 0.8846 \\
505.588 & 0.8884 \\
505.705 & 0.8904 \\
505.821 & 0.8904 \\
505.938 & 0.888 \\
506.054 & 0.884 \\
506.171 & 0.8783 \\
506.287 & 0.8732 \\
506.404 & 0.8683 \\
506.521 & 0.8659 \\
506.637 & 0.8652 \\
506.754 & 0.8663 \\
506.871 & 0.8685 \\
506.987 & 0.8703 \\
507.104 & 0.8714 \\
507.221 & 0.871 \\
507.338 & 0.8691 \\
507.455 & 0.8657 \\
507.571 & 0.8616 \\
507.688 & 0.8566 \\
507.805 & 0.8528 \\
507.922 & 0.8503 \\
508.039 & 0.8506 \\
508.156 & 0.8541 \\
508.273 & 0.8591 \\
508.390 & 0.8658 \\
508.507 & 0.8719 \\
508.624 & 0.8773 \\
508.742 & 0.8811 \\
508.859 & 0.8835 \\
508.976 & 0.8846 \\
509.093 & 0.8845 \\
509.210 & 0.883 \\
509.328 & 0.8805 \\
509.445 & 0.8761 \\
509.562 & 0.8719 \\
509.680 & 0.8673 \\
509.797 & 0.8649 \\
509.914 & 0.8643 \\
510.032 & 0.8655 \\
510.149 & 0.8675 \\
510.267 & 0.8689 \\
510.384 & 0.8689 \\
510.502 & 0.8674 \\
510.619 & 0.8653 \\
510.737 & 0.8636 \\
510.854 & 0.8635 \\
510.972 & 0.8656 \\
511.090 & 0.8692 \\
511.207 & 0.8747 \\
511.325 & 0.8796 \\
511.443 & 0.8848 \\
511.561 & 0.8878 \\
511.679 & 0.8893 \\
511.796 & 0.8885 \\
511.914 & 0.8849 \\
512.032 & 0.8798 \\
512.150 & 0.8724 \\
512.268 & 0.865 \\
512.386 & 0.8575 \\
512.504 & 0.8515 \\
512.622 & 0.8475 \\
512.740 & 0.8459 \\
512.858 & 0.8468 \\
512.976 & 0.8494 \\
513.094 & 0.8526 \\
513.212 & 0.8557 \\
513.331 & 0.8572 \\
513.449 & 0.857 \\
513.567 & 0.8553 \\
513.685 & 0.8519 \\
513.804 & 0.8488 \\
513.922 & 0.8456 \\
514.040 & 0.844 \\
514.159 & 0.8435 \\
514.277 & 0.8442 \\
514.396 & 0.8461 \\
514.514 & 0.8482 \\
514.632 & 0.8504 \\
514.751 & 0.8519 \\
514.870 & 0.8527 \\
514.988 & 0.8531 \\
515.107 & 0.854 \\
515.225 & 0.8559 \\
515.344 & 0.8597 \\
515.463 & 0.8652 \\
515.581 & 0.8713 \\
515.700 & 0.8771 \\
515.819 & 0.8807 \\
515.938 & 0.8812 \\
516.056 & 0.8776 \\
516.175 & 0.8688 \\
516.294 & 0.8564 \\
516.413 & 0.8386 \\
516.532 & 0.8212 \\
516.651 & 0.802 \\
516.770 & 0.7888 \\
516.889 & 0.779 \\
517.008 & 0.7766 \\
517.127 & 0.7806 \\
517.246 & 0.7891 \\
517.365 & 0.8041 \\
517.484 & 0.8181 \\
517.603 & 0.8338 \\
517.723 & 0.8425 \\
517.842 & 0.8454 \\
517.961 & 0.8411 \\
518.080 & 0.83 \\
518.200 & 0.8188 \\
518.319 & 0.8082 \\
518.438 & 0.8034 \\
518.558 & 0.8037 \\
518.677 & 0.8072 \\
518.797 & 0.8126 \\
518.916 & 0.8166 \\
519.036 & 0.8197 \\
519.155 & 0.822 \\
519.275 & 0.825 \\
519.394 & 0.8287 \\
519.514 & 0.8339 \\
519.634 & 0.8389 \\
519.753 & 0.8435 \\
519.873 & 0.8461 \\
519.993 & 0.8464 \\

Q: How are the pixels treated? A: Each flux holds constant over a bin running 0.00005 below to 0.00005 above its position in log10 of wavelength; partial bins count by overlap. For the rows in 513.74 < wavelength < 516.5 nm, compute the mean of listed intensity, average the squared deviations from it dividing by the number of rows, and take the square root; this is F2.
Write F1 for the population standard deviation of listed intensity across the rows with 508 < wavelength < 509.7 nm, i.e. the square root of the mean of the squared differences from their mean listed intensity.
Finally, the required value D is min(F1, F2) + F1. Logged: 0.0217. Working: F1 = 0.011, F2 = 0.013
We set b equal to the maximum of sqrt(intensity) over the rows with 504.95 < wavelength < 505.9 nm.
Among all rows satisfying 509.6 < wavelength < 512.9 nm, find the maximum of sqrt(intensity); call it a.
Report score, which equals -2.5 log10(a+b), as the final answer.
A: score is -0.689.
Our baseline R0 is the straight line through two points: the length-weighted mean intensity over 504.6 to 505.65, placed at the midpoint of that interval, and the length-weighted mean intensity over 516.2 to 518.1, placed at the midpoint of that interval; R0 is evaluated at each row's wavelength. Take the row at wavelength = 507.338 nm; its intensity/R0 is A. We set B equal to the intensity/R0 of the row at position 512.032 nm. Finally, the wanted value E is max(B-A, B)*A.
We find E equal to 1.05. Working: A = 1.01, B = 1.05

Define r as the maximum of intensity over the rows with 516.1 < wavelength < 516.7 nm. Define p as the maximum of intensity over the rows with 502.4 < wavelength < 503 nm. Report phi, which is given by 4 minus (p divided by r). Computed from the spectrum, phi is 3.01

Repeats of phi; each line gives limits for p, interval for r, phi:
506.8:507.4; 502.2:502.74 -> 2.98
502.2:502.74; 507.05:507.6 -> 3.02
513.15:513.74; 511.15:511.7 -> 3.04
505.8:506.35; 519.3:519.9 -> 2.95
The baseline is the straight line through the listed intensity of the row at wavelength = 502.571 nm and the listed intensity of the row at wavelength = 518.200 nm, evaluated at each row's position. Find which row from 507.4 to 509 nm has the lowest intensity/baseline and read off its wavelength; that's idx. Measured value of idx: 507.922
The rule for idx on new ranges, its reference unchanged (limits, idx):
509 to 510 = 509.914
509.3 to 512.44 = 512.386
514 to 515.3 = 514.159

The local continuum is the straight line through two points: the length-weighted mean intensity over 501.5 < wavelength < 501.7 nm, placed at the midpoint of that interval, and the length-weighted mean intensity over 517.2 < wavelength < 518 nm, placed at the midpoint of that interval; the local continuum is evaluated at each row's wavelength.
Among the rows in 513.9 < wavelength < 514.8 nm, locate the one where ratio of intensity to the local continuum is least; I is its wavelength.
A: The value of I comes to 514.159 nm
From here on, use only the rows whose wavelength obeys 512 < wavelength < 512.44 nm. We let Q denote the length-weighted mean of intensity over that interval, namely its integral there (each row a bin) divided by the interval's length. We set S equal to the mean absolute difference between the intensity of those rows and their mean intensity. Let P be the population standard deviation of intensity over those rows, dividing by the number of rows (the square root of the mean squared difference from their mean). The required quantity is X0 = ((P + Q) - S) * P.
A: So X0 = 0.0072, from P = 0.0083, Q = 0.868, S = 0.0074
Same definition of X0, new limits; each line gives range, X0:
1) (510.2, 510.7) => 0.0013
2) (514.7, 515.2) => 0.0006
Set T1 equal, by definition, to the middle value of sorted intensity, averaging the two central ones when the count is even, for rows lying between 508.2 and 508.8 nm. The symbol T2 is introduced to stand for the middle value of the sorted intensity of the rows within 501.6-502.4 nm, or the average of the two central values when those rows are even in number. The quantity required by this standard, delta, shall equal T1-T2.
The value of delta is 0.03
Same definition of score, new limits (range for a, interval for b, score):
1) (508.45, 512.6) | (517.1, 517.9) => -0.675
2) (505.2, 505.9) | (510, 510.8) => -0.683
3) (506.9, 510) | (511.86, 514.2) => -0.686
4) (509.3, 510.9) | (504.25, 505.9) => -0.687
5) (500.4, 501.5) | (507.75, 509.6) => -0.674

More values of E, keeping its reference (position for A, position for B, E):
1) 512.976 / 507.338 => 1.02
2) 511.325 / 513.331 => 1.07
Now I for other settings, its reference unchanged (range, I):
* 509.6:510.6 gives 509.914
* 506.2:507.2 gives 506.637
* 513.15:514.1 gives 514.040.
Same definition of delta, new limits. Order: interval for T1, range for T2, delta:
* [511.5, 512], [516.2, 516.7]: 0.06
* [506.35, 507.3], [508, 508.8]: 0.00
